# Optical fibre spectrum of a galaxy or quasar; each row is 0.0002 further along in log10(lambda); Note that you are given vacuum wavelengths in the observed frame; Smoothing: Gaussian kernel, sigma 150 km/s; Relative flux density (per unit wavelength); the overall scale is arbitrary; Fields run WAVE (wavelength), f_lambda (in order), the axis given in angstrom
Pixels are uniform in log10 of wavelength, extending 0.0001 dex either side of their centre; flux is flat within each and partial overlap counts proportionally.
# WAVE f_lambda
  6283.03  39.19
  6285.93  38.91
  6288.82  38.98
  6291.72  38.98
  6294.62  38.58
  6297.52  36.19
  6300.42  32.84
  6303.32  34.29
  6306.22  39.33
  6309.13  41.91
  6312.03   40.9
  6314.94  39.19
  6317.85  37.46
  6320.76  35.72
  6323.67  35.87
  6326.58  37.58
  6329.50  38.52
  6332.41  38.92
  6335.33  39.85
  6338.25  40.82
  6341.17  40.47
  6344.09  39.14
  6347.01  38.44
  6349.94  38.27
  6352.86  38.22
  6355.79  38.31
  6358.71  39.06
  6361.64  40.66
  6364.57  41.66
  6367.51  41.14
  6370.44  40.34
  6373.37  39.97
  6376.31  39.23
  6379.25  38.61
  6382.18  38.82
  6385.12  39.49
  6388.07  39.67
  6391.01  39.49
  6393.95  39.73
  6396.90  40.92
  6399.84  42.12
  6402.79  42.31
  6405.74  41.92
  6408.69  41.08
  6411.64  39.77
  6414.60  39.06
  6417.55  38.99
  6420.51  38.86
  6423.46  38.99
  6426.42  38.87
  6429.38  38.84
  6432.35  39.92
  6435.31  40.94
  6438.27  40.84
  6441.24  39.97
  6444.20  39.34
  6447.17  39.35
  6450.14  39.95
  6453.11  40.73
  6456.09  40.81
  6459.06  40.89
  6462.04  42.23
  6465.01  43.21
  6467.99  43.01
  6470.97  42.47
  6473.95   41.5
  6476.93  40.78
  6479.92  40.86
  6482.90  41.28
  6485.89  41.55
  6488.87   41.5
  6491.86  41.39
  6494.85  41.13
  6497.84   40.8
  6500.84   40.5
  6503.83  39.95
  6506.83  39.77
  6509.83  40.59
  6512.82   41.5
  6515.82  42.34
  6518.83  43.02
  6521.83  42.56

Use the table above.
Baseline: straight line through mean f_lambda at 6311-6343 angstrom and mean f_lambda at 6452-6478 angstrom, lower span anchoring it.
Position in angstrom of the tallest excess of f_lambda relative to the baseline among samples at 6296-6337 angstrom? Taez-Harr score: 6309.13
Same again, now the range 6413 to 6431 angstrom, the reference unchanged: 6414.60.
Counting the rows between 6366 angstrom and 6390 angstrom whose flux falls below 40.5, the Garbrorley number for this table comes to 7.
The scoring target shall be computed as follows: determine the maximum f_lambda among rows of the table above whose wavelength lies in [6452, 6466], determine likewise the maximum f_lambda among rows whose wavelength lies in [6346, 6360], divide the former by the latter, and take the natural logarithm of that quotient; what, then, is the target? 0.10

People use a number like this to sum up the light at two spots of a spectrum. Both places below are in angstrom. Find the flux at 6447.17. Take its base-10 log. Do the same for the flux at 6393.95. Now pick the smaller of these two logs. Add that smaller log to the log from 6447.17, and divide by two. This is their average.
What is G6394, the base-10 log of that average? 0.203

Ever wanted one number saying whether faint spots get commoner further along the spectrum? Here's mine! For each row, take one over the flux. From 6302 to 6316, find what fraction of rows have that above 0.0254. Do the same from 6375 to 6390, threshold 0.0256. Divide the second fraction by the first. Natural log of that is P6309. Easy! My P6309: -0.4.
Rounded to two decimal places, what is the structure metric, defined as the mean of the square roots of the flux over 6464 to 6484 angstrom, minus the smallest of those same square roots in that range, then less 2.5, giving -2.42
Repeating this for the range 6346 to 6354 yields -2.49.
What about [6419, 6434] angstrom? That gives -2.48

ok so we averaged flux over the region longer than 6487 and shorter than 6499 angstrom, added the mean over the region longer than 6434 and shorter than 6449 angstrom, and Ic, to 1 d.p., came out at 81.3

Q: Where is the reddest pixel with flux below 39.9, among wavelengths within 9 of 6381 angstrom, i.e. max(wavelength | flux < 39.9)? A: 6388.07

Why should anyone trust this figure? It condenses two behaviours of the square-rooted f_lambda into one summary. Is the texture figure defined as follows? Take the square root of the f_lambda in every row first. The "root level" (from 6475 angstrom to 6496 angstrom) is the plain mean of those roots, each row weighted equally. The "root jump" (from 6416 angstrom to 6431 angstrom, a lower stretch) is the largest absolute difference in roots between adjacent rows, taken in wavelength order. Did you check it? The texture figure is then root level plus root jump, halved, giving 3.22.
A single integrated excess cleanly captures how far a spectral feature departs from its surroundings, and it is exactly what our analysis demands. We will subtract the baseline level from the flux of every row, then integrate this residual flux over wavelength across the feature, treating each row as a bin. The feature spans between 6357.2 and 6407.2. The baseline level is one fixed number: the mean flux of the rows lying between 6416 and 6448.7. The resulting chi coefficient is 38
